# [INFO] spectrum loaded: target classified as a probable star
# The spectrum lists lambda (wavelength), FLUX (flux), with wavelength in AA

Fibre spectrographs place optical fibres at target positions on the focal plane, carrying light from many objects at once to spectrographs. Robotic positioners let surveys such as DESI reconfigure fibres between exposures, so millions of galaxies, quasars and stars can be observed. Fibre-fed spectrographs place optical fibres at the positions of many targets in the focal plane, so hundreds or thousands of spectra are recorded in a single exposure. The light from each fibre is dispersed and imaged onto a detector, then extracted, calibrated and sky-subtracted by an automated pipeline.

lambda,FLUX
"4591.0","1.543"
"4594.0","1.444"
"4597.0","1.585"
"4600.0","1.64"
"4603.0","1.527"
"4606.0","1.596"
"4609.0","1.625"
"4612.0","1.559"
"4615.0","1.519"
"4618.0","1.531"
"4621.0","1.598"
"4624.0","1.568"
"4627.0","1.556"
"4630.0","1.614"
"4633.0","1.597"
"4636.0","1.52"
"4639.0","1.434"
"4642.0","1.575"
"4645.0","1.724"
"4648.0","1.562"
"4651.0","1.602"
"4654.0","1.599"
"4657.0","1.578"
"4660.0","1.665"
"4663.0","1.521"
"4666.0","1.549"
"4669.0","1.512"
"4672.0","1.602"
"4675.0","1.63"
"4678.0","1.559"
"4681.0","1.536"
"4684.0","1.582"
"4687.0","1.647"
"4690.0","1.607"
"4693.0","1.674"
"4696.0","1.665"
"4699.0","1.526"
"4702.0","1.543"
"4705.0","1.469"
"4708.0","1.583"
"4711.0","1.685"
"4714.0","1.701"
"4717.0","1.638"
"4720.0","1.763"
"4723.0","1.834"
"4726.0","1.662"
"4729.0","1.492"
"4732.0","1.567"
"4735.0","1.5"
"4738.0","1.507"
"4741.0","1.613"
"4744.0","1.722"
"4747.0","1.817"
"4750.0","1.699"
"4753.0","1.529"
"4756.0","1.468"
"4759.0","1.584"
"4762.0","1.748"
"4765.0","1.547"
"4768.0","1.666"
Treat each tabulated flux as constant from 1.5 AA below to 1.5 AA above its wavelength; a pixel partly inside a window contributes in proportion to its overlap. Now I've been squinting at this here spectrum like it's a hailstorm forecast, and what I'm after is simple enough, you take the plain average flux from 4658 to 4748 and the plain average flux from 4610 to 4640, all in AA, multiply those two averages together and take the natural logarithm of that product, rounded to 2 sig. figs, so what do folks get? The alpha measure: 0.92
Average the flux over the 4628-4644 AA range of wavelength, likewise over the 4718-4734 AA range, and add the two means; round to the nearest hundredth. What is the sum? 3.21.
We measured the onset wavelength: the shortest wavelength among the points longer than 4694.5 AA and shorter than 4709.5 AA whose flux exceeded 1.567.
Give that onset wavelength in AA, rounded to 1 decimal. 4696.0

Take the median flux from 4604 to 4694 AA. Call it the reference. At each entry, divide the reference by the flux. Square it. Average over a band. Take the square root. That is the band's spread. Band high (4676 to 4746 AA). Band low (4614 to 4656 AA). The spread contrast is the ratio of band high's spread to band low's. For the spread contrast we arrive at 0.977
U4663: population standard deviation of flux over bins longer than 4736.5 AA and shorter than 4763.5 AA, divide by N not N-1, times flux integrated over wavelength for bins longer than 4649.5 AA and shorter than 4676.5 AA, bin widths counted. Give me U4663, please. 4.9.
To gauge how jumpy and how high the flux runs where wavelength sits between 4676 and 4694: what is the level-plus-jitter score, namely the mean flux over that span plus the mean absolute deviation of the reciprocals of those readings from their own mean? 1.62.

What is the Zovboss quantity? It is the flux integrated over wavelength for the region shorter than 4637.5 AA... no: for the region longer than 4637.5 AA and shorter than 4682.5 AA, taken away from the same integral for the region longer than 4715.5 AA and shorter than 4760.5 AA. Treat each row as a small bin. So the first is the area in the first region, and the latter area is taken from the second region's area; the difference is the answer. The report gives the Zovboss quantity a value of 2.2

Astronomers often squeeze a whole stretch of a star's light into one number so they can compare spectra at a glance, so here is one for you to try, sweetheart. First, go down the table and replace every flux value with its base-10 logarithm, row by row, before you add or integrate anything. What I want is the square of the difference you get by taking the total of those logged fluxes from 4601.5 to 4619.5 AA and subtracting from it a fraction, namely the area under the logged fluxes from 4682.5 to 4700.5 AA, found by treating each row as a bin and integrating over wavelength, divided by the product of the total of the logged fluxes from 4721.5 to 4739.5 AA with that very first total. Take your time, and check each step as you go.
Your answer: 2.34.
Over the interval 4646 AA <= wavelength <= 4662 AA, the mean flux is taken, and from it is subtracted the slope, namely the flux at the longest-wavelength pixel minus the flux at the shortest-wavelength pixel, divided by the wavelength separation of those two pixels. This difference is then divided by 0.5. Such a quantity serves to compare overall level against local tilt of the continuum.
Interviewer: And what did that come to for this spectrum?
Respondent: 3.19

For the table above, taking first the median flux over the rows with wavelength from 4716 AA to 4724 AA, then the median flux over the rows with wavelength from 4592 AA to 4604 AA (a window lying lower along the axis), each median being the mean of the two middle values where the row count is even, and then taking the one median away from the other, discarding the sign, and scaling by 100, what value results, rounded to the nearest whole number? 21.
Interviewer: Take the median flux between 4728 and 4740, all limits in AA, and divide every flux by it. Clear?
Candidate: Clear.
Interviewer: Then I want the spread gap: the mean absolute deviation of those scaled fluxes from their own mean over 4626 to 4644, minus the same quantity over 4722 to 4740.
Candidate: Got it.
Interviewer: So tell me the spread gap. -0.036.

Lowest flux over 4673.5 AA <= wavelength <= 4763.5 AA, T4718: 1.468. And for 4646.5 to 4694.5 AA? 1.512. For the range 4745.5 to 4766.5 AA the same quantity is 1.468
